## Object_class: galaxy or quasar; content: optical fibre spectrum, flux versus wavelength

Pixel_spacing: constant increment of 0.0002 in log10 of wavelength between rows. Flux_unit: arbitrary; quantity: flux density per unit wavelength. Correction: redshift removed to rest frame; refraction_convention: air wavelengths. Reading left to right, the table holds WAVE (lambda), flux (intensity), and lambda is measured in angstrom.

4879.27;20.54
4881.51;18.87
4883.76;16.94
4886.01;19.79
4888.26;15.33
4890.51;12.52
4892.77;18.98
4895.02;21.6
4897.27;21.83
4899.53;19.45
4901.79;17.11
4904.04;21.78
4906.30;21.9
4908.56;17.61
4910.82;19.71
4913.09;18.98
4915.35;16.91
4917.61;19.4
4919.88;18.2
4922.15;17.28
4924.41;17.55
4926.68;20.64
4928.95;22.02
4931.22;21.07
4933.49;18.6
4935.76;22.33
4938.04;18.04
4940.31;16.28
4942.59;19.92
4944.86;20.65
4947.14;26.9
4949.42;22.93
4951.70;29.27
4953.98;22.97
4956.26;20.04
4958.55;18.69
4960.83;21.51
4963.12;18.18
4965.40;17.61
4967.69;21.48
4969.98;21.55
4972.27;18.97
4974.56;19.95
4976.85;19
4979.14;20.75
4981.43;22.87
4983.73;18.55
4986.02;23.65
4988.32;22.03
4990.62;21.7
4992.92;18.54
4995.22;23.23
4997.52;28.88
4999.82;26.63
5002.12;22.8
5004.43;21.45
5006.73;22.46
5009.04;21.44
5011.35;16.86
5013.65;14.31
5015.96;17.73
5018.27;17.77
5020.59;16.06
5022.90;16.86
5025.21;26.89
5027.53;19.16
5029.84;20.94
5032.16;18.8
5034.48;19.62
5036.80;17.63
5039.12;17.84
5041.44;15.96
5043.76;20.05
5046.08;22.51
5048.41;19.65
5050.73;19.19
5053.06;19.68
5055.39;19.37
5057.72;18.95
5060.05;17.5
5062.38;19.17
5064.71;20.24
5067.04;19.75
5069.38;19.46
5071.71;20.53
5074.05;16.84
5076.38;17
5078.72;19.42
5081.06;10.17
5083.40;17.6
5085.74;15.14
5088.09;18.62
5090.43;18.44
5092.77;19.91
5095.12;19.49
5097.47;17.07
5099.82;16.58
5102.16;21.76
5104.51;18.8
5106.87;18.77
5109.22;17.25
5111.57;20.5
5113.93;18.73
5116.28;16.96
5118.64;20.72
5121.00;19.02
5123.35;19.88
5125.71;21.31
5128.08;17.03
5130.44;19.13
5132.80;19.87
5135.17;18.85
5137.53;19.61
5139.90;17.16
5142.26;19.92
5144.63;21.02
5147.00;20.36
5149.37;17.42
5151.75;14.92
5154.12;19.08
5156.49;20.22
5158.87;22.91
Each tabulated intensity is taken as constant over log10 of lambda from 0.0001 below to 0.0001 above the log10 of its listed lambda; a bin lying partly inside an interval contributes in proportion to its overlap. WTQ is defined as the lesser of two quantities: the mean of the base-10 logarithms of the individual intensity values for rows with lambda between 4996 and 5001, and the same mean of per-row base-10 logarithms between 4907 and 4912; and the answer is 1.27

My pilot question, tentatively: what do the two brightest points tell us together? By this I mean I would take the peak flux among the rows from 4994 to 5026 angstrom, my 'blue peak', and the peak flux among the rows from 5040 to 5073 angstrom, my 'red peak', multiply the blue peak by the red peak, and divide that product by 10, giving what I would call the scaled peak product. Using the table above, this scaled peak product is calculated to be 65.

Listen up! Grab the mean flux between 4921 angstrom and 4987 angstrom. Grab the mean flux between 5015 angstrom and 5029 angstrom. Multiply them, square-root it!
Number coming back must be 19.9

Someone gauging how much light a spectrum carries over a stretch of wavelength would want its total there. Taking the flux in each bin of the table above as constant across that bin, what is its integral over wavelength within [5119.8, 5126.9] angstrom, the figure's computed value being 142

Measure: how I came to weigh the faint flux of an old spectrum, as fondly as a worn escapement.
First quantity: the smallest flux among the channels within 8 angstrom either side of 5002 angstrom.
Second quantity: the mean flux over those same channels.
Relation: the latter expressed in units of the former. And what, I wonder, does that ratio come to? 1.112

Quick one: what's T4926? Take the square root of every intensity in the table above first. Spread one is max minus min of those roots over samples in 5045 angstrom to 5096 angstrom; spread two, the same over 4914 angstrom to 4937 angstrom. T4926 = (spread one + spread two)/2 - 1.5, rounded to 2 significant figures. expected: -0.42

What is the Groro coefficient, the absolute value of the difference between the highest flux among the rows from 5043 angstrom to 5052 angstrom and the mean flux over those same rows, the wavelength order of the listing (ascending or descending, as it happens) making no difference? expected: 2.2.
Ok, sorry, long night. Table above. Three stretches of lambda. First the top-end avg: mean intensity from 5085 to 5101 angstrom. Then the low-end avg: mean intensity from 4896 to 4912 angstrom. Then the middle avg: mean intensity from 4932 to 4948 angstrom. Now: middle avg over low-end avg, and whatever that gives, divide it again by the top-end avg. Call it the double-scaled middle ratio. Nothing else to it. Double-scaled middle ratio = 0.057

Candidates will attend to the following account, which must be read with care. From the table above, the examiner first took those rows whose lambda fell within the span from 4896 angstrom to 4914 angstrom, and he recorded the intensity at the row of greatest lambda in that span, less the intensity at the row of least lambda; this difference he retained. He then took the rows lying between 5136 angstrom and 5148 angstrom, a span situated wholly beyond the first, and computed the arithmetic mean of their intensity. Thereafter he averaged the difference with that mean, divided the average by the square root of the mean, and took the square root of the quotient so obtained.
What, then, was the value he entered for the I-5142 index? 1.38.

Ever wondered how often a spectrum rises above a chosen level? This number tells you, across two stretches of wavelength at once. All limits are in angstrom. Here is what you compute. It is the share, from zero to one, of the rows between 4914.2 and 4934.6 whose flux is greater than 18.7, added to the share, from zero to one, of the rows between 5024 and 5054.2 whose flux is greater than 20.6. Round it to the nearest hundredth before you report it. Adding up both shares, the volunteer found 0.68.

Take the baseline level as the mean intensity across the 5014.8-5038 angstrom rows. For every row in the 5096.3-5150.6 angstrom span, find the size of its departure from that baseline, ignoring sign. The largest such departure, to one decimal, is 2.6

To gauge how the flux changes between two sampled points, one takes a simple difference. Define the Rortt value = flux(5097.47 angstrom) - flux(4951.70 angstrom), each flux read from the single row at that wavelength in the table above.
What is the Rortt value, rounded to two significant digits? -12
